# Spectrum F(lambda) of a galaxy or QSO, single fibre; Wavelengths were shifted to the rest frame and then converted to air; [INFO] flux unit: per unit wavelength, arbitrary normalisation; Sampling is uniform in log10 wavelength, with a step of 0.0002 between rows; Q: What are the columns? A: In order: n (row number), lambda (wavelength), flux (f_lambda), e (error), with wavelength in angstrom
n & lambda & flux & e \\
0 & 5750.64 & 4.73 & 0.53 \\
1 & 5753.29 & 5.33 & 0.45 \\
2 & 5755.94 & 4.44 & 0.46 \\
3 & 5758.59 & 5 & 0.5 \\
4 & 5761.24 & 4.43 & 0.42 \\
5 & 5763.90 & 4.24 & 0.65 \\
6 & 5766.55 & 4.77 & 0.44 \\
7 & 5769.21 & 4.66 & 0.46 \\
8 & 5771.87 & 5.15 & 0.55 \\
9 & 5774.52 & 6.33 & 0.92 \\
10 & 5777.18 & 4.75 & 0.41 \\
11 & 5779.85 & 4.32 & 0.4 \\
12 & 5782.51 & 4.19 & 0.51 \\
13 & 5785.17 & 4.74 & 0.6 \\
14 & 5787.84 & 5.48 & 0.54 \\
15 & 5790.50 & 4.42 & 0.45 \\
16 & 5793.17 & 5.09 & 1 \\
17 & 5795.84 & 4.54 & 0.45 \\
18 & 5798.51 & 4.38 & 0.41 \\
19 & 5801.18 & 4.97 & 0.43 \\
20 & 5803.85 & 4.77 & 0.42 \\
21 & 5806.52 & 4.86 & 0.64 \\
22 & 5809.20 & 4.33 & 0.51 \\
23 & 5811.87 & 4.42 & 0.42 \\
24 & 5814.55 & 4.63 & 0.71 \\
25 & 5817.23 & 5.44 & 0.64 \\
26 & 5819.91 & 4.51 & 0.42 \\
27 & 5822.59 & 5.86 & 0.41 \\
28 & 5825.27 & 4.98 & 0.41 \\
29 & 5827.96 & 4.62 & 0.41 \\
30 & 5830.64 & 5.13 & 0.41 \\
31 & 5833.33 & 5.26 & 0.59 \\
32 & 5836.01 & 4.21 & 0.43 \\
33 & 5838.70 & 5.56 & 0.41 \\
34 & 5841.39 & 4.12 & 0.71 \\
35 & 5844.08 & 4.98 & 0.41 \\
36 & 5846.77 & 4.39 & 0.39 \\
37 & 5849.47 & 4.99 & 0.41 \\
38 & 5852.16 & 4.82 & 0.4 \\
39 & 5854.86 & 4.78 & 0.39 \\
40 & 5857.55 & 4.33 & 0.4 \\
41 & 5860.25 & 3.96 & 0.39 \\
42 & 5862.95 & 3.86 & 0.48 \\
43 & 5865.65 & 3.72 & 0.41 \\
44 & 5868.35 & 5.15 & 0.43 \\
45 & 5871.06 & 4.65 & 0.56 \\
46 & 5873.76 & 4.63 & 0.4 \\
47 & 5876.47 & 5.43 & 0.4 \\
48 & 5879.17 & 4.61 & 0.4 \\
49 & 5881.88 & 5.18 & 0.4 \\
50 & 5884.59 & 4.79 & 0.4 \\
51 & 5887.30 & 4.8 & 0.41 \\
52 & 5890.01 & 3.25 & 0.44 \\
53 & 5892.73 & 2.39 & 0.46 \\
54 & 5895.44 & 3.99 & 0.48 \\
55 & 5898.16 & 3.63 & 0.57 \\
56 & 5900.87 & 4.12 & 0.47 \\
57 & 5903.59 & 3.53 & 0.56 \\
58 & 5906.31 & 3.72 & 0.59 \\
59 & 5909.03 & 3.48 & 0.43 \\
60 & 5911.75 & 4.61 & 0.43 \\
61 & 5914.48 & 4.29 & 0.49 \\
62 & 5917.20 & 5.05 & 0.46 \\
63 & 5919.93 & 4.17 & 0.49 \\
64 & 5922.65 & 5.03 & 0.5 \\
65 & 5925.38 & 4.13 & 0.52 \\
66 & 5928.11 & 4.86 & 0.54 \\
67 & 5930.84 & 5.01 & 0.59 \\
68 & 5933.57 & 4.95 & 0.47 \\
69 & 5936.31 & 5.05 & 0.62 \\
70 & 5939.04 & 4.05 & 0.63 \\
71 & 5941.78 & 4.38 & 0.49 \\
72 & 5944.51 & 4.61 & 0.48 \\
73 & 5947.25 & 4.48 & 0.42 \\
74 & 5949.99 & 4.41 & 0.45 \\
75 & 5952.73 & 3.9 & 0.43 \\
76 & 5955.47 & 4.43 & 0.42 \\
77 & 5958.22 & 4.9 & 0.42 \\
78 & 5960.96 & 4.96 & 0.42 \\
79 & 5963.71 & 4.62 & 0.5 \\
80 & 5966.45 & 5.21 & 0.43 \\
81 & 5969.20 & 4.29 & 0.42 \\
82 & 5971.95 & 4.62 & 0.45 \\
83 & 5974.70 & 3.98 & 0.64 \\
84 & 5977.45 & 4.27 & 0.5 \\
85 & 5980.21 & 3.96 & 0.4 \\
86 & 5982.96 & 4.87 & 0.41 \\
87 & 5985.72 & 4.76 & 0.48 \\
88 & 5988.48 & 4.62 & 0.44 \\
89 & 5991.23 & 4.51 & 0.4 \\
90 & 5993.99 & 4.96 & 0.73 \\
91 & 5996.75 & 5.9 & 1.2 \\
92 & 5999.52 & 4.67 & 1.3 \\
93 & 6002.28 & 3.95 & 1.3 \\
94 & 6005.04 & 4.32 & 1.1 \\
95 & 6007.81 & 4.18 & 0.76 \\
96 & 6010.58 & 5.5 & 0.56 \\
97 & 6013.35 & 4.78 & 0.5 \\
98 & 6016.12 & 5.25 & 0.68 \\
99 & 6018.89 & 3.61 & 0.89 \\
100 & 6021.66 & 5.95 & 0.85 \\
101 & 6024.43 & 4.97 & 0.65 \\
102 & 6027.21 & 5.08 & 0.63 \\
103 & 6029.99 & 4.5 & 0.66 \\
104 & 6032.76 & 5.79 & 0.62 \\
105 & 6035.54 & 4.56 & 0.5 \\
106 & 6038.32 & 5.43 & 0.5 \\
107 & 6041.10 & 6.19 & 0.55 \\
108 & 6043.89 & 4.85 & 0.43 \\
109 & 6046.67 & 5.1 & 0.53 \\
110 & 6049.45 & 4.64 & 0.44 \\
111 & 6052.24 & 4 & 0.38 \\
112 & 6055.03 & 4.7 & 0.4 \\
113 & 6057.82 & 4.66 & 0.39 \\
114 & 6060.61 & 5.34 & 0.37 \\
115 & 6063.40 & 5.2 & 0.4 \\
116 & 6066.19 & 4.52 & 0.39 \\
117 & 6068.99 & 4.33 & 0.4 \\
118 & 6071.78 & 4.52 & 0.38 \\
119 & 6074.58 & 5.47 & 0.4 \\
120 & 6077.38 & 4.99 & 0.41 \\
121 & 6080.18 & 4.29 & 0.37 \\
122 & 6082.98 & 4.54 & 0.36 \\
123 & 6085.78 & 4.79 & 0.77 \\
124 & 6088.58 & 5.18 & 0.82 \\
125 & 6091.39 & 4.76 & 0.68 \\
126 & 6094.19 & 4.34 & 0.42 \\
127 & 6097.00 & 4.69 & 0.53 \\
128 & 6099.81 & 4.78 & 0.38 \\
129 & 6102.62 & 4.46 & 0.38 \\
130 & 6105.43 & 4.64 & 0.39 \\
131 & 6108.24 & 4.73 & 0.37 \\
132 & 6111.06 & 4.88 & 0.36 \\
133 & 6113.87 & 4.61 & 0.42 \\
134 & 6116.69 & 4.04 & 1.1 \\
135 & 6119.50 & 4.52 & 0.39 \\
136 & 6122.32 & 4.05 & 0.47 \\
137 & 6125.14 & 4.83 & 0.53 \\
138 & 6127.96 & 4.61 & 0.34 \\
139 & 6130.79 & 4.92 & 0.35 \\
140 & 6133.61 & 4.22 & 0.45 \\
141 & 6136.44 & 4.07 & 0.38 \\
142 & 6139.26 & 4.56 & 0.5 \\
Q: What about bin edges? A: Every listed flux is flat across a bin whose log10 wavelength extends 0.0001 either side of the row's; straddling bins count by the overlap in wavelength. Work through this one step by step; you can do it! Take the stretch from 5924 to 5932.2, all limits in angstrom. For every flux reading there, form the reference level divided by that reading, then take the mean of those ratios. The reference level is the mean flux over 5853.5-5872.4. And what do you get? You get 0.94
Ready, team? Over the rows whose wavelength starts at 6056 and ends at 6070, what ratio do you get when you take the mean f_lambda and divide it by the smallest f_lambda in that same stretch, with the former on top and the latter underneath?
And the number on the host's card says 1.11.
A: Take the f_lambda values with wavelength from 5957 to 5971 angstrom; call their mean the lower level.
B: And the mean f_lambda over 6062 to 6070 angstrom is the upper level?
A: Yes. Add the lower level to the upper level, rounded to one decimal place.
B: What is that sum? 9.5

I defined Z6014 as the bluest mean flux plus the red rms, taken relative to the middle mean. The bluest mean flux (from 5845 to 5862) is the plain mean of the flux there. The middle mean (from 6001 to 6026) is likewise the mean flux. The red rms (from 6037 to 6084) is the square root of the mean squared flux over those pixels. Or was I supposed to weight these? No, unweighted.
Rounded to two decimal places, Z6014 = 2.00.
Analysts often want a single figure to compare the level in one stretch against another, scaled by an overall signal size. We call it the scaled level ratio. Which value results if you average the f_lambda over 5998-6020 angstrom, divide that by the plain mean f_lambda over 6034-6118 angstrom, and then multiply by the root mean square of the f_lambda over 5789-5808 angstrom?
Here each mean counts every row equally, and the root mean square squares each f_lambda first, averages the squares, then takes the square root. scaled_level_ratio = 4.5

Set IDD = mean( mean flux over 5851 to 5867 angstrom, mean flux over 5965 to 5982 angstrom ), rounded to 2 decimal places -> 4.32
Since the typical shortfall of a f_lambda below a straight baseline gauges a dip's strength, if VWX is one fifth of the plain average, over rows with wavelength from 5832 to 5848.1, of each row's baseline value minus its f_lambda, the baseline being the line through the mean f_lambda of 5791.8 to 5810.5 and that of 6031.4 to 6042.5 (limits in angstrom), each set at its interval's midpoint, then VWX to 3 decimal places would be 0.016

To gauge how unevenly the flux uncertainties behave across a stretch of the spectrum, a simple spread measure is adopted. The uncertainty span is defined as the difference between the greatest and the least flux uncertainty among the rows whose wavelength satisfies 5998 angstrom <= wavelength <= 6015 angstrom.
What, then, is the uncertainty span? 0.80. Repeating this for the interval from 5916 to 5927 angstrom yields 0.06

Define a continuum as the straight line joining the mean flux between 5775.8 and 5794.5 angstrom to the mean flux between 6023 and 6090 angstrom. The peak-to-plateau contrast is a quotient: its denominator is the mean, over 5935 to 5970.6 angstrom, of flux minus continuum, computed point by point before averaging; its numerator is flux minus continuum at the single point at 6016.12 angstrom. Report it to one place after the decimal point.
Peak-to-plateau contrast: -1.4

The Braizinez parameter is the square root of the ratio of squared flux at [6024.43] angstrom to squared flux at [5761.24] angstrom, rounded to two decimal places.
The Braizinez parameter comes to 1.12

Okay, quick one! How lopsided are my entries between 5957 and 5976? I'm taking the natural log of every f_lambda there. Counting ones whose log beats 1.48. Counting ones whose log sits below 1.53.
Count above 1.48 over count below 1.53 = 2.5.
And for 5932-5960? 1.0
